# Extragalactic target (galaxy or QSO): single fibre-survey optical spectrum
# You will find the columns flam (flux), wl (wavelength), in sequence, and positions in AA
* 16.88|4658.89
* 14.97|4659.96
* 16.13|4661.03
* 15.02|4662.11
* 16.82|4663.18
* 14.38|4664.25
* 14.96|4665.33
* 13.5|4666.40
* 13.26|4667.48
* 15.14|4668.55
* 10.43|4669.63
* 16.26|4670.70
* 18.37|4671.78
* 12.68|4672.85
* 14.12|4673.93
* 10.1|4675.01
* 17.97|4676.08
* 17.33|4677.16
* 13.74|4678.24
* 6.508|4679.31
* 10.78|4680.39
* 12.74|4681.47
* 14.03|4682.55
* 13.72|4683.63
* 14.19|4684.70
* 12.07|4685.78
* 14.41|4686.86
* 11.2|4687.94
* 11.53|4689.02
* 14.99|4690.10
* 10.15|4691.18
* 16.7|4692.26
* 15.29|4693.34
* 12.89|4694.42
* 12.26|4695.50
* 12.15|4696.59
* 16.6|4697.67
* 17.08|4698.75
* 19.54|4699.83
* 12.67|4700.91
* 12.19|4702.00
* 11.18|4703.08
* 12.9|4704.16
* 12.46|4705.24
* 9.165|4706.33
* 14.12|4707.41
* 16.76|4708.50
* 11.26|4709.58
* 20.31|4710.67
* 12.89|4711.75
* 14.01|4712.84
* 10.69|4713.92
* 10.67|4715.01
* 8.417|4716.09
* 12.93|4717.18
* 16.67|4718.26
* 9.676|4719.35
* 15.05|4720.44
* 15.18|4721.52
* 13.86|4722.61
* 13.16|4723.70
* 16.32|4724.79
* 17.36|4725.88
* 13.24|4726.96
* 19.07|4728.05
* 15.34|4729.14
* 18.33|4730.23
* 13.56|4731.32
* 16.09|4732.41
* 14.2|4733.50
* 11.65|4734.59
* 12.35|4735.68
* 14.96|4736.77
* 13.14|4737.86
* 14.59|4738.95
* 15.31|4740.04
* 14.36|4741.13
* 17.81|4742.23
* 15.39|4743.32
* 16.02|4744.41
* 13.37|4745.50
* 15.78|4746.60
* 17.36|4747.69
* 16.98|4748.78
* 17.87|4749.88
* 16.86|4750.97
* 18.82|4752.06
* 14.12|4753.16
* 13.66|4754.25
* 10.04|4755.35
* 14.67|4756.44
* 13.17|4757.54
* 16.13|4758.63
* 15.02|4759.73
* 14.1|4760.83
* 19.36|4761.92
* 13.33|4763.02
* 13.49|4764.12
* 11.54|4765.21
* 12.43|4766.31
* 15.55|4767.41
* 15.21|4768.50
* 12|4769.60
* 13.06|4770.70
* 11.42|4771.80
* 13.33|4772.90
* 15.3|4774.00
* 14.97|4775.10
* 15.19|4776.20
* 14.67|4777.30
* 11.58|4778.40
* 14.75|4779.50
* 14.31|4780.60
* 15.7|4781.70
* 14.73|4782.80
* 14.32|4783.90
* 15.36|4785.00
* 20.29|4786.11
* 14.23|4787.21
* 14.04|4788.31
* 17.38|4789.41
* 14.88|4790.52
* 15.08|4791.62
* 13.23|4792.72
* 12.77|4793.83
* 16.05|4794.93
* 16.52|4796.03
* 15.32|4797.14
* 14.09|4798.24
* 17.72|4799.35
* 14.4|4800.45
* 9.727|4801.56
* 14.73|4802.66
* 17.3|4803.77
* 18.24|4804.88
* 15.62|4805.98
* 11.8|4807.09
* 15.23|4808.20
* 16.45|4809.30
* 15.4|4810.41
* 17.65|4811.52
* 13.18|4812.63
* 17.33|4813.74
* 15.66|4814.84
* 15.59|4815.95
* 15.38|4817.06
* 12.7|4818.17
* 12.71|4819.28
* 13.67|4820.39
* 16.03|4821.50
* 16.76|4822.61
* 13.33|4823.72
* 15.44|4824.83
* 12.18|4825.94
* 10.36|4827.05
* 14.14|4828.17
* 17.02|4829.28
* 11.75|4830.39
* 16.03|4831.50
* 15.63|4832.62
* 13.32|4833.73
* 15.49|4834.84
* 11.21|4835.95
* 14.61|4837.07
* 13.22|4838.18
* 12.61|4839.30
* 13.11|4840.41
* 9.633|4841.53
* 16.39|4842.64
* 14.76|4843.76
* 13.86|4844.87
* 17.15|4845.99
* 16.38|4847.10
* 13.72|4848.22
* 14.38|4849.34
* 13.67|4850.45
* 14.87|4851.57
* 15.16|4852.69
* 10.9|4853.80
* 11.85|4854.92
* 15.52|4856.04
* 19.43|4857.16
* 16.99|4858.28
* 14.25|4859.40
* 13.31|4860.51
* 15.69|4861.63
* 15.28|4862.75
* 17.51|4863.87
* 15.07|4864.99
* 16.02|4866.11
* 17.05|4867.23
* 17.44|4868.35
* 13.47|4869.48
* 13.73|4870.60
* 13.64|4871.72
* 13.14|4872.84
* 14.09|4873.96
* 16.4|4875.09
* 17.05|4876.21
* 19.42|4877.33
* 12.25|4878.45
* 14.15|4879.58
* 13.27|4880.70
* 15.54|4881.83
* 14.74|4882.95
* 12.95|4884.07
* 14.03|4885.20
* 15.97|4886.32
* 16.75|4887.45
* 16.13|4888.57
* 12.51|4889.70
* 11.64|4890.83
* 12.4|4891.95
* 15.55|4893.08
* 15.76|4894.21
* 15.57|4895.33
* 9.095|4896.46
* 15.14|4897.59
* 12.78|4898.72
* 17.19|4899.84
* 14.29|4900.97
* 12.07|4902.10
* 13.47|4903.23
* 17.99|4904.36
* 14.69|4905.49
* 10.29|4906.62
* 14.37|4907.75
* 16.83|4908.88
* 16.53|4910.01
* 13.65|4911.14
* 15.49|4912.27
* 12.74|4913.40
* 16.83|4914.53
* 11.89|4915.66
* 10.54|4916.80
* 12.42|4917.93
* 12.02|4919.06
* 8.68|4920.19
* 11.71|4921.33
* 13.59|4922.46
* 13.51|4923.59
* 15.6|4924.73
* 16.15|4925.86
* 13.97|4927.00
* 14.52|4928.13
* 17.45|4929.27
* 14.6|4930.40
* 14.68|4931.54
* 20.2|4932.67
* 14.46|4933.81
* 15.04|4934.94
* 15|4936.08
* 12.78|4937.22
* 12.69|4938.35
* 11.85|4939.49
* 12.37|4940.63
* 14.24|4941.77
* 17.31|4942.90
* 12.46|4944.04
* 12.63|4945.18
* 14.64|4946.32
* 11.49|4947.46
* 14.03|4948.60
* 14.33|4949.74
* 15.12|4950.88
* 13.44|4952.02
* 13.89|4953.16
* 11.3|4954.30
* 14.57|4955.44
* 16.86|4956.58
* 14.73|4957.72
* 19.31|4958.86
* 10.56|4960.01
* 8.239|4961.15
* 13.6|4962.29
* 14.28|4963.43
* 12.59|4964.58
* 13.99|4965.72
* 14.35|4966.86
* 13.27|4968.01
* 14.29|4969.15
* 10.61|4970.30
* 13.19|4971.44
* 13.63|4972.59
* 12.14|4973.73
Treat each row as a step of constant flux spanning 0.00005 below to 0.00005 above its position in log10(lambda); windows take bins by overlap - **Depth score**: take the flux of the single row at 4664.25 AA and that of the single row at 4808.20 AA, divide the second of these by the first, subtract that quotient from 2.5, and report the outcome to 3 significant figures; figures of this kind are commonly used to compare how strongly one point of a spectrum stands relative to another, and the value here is 1.44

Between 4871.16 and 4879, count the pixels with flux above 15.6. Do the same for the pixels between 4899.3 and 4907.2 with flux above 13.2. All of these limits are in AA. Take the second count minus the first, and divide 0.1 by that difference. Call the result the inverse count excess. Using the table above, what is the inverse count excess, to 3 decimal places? 0.050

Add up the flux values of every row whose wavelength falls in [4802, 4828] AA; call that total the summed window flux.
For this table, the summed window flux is 343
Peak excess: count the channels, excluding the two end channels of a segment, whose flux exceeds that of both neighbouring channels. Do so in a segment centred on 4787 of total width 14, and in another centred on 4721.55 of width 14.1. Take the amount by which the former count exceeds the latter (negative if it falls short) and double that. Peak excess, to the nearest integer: 2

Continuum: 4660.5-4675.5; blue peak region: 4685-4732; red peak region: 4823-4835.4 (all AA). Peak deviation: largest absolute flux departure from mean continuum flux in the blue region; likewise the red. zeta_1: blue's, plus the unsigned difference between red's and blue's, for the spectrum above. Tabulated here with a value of 7.9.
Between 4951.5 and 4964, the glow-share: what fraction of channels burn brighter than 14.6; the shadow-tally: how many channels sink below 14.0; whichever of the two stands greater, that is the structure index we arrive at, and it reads 6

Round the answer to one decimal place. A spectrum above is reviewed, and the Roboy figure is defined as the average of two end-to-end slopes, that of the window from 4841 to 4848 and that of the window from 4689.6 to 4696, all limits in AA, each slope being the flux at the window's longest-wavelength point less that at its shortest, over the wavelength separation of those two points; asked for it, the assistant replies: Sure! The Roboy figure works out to 0.4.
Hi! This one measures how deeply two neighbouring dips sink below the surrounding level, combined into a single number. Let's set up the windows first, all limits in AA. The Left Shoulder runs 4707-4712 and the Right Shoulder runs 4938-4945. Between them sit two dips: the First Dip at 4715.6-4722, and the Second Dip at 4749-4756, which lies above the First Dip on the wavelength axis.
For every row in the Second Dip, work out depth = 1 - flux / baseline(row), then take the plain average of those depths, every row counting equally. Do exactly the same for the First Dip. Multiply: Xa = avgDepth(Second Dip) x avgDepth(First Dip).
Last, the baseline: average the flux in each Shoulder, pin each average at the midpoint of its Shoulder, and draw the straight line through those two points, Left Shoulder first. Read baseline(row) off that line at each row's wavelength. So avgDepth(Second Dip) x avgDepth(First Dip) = -0.004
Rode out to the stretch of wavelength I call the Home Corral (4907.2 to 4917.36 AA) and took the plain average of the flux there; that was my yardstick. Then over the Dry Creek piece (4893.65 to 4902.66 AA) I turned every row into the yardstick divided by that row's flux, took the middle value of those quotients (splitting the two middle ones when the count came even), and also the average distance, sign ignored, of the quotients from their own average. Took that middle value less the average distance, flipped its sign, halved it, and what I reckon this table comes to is -0.400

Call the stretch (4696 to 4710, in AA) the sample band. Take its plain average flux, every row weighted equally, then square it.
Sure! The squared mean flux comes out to 188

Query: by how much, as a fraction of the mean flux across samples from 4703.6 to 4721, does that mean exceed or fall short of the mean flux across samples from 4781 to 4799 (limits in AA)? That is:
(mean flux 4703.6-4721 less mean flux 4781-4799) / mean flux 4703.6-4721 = -0.17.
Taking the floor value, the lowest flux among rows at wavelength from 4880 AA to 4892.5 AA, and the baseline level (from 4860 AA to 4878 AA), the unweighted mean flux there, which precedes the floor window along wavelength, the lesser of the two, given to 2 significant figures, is 12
